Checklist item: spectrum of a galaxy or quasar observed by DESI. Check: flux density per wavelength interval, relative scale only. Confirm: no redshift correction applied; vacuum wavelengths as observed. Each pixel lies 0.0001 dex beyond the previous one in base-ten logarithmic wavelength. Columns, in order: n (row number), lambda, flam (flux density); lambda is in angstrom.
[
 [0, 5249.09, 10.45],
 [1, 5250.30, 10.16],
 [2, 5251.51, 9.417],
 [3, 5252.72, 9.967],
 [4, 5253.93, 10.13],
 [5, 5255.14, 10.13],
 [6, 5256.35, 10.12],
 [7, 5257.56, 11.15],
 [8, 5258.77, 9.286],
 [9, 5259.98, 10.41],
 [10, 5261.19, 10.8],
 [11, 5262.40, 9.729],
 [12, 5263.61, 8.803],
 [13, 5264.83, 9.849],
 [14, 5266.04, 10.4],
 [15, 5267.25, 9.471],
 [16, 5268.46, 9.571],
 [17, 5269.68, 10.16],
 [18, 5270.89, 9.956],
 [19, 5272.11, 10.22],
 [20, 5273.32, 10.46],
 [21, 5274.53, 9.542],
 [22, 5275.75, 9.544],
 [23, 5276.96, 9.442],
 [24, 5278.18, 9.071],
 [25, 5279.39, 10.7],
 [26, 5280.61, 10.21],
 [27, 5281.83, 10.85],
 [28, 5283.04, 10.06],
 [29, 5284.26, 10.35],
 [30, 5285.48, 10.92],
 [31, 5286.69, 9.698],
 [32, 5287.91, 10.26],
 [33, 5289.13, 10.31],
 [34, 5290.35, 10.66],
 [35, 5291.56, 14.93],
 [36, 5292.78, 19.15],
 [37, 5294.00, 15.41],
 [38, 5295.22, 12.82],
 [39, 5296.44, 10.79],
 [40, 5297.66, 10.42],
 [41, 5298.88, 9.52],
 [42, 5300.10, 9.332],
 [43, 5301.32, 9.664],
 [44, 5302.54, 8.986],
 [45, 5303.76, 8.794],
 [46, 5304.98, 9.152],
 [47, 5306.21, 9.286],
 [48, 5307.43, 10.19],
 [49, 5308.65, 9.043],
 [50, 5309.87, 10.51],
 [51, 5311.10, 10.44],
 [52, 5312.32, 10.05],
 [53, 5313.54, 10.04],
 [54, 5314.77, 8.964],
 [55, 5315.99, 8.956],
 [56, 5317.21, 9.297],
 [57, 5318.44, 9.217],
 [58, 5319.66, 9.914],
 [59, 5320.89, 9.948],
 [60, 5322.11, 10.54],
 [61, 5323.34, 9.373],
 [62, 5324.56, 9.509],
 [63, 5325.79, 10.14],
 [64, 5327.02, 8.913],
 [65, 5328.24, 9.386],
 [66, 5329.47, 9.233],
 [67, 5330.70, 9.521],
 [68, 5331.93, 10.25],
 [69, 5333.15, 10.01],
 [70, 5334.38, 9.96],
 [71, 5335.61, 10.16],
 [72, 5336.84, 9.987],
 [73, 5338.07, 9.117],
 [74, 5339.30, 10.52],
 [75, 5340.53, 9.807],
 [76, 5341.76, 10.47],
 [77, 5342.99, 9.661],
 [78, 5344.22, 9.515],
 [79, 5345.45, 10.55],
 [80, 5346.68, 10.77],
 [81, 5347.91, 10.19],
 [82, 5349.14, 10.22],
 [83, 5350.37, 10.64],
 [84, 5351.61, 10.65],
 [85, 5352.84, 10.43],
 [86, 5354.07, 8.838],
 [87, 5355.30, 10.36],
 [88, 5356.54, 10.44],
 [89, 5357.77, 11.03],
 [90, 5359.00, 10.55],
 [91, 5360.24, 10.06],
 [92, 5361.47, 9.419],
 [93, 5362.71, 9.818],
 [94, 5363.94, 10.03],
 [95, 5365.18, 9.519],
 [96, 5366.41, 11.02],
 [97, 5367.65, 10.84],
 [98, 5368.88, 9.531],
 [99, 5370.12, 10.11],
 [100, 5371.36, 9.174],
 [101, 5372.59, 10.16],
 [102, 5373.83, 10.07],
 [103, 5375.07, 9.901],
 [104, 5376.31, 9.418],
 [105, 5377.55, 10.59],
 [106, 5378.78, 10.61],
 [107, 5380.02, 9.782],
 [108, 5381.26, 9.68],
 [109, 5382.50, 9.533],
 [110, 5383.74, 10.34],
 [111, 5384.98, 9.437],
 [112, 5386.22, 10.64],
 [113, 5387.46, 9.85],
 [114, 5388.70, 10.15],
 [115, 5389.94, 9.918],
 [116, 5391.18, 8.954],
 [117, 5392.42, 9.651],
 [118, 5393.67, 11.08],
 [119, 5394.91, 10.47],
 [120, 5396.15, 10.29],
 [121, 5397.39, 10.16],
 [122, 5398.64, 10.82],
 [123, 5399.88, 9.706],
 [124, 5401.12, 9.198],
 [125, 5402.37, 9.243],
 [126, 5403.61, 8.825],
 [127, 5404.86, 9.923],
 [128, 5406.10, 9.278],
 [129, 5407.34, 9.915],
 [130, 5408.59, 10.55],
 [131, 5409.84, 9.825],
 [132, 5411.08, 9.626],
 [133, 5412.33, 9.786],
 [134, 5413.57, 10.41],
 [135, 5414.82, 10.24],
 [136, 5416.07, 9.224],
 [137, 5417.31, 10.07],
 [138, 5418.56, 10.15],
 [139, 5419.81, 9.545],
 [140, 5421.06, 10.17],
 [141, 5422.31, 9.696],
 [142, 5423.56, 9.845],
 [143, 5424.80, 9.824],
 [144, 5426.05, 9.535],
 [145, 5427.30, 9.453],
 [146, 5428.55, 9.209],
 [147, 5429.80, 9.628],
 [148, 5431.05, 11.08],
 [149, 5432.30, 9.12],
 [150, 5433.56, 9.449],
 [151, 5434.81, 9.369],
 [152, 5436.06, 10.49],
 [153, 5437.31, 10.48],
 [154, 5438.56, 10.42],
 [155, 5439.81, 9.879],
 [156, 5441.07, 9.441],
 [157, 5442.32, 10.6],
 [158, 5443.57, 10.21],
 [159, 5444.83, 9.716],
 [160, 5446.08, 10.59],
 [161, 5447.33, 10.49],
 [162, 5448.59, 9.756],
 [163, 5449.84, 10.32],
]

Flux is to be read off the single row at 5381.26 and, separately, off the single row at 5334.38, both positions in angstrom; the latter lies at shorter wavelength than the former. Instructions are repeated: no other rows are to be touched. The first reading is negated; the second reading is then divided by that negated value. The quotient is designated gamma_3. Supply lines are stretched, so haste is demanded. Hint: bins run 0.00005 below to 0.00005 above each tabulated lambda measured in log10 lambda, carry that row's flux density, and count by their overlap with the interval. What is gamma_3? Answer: -1.03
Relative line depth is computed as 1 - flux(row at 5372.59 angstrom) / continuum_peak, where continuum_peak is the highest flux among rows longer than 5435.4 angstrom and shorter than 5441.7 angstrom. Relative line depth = 0.03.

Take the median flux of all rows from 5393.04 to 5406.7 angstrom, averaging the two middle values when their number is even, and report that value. 9.9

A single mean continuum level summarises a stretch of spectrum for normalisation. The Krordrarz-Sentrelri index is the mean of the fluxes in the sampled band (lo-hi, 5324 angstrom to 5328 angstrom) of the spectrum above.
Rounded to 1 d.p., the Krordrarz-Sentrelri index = 9.5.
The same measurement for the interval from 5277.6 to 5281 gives 10.0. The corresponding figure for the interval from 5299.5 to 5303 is 9.3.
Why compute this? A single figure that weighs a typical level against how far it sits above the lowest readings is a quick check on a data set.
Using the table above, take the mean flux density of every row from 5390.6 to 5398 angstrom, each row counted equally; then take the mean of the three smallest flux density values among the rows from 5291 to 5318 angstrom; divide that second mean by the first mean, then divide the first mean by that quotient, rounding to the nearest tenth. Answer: 11.5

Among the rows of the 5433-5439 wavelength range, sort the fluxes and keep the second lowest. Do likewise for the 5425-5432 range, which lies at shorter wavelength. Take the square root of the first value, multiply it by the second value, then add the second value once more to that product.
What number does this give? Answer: 38.51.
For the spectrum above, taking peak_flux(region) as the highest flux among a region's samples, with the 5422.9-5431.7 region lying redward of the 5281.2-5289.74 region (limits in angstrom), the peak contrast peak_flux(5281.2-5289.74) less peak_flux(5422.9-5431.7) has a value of -0.2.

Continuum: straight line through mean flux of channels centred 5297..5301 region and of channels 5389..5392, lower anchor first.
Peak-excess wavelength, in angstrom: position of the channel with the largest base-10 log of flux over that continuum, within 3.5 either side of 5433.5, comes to 5431.05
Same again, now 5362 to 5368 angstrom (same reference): 5366.41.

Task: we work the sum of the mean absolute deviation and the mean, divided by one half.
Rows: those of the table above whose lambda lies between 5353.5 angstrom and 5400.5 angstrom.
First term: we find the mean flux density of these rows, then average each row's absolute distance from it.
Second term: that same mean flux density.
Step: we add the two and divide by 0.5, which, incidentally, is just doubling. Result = 21.0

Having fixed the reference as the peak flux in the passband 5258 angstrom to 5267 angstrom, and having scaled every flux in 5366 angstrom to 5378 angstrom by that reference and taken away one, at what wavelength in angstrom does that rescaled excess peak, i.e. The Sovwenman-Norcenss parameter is 5366.41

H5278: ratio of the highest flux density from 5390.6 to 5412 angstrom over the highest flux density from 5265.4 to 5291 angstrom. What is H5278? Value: 1.01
